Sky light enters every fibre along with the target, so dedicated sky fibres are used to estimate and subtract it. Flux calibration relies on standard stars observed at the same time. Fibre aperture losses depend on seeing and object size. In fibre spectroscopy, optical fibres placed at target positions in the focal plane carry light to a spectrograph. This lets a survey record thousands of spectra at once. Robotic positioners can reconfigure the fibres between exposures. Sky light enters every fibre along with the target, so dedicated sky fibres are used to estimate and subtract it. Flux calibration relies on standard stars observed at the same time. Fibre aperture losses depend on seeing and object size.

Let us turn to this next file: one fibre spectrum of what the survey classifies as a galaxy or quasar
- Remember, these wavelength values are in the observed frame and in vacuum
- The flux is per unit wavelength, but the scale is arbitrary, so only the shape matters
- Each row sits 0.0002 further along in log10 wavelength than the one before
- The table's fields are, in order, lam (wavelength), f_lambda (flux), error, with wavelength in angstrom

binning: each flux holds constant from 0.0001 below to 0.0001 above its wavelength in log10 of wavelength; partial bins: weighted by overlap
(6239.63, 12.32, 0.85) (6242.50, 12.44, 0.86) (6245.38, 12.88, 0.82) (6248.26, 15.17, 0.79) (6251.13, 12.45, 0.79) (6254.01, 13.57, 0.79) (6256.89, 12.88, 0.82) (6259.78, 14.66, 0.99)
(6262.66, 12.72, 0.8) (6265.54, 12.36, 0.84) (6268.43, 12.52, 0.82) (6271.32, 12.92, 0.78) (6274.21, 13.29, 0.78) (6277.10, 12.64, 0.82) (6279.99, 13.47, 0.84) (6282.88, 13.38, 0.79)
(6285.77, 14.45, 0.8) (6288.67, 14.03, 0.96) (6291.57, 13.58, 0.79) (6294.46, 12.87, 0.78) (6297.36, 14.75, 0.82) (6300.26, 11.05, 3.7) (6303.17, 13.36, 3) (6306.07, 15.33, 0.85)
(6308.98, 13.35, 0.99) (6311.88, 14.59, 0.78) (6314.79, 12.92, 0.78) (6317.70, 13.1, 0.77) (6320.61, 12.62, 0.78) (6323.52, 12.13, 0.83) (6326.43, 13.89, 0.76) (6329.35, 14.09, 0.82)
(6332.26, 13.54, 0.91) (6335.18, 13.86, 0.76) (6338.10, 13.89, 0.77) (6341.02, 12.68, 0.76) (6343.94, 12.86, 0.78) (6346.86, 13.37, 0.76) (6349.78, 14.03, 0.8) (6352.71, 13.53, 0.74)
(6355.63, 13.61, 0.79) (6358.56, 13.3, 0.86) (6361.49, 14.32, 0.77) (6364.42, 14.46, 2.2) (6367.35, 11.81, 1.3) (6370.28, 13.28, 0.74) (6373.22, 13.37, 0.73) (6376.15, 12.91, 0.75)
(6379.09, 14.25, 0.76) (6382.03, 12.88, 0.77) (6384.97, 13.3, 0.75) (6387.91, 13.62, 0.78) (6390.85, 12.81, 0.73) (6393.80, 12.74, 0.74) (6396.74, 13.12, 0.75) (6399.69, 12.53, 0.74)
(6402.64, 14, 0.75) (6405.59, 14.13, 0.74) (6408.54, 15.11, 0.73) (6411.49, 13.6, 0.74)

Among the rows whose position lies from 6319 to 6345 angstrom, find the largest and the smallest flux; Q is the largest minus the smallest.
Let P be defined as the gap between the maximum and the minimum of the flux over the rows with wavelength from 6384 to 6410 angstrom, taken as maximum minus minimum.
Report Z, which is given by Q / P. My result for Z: 0.8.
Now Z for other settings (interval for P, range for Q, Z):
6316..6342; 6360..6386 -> 1.4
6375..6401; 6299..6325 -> 2.5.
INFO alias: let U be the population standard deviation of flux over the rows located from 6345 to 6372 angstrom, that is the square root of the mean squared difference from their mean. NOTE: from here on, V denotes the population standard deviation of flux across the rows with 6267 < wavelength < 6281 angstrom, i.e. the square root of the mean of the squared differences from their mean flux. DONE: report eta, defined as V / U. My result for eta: 0.5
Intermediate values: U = 0.73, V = 0.4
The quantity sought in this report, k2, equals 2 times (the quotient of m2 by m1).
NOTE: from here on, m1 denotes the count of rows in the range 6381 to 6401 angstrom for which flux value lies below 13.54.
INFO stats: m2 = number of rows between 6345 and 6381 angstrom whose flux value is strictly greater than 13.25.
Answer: 3.3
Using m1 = 6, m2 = 10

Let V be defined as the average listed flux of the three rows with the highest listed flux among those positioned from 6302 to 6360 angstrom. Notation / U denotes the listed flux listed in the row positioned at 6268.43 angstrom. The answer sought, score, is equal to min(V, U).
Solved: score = 12.5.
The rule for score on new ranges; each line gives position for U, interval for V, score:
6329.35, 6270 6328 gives 14.1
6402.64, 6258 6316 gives 14.0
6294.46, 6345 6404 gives 12.9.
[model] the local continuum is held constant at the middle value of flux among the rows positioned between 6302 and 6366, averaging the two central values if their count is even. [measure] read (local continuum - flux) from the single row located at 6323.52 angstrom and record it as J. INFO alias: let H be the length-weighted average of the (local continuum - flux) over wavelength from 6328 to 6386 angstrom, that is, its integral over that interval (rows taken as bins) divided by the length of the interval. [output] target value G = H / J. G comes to 0.05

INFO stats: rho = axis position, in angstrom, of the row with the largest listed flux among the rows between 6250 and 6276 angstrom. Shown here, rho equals 6259.78 angstrom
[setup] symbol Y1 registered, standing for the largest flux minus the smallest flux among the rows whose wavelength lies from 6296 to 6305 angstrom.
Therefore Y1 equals 3.7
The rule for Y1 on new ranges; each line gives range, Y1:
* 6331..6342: 1.2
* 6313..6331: 2.0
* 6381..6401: 1.1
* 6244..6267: 2.8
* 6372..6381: 1.3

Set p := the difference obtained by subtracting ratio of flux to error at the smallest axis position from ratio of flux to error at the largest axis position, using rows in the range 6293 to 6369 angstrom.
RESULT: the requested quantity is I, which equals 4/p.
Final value -1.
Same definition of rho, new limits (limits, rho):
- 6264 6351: 6306.07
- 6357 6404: 6364.42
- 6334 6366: 6364.42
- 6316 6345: 6329.35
